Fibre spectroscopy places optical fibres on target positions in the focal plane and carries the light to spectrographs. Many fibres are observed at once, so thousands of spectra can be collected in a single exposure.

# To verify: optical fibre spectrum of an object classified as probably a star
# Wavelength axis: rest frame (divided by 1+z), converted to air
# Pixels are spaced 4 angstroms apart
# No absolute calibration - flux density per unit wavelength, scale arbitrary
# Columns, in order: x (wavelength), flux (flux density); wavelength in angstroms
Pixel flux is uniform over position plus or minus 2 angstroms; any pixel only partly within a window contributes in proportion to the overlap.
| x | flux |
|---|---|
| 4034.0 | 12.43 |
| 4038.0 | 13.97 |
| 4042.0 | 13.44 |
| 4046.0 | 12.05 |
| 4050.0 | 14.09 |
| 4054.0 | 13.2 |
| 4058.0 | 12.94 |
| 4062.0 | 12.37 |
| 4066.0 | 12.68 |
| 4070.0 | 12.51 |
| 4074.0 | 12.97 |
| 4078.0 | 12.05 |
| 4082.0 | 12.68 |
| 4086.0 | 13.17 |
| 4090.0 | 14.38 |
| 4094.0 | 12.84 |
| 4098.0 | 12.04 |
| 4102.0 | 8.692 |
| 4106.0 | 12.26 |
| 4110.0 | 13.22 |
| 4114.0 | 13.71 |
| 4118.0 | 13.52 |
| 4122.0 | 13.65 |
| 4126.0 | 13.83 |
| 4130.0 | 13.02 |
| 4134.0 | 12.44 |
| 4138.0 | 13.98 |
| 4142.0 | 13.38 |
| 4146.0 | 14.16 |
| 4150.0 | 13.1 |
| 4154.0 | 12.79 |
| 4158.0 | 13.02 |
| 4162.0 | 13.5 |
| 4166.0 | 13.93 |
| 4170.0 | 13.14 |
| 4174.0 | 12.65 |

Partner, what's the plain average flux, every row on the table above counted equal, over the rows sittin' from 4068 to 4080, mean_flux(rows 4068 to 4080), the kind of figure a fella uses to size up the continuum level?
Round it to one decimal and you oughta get 12.5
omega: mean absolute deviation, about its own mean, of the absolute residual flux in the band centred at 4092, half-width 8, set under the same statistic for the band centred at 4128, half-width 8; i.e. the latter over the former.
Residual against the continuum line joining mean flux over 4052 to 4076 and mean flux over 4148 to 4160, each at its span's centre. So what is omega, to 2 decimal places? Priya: 0.54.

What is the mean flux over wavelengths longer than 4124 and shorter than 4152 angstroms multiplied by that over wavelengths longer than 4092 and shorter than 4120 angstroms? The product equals 165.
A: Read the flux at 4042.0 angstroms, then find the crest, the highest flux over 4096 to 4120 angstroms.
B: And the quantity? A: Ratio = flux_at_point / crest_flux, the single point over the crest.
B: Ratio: 0.98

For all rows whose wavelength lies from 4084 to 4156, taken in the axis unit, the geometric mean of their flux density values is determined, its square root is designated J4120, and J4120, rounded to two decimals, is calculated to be 3.60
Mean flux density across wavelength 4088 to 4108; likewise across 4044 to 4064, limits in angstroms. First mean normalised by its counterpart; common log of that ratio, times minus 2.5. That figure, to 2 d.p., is 0.08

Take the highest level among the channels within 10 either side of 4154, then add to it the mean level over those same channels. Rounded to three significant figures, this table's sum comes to 27.5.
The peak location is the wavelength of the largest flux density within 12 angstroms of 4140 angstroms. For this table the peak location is 4146.0 angstroms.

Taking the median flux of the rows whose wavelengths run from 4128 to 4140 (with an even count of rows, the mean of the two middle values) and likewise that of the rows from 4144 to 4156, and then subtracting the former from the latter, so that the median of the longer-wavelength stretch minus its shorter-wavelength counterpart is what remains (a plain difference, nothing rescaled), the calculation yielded 0.08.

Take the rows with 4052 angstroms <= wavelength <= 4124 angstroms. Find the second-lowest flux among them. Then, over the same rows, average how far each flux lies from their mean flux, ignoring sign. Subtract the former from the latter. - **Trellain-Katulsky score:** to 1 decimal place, -11.3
